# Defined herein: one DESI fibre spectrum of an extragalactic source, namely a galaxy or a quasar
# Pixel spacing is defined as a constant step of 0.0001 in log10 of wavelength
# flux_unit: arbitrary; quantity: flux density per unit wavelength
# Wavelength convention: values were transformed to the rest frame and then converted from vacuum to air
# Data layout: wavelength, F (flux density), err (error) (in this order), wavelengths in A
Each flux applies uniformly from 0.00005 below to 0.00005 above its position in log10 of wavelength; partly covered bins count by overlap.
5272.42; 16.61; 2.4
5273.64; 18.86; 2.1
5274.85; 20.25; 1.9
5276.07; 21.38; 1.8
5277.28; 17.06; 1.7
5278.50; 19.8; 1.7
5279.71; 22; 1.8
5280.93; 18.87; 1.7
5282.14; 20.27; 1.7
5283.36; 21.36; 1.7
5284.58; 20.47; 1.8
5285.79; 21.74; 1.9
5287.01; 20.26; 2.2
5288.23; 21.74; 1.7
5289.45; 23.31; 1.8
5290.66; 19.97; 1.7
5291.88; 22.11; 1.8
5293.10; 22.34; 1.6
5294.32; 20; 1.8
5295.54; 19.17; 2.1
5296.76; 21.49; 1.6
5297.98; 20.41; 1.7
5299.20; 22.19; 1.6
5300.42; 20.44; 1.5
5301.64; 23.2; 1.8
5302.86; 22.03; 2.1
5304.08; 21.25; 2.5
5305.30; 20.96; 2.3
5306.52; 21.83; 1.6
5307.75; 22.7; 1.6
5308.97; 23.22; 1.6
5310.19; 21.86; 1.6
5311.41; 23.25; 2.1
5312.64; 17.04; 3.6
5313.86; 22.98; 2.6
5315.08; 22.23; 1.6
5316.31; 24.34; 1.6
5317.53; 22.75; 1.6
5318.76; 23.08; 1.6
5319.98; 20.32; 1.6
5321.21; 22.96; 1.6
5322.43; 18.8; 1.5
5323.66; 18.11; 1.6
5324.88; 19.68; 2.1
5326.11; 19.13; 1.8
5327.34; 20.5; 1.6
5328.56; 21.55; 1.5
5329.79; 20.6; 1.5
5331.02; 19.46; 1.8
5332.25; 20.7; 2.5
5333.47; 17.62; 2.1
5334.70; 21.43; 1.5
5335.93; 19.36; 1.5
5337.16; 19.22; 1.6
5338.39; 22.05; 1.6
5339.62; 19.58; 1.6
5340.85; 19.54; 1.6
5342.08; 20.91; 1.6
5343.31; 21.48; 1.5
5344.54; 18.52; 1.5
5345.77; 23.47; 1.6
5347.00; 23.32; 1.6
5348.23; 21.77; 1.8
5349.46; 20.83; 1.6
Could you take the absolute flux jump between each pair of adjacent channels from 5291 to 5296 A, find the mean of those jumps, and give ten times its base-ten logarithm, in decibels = 0.5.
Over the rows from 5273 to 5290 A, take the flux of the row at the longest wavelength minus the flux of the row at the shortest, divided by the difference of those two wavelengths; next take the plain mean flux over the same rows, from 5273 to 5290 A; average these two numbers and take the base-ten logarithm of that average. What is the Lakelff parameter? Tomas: 1.017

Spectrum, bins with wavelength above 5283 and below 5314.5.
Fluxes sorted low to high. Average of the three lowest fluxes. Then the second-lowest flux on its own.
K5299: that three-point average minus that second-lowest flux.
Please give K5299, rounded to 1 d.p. -0.4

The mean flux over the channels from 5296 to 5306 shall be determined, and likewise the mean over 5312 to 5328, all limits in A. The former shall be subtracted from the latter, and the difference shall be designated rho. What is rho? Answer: -0.6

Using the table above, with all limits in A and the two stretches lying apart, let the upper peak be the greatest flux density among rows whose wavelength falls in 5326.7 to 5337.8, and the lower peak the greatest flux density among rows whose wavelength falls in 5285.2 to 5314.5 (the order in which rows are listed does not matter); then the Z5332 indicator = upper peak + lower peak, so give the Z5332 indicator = 44.9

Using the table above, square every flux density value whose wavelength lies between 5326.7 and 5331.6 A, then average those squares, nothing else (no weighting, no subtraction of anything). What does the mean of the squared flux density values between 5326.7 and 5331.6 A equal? 422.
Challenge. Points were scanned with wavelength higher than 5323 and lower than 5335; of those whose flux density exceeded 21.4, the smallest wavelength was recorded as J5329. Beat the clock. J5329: 5328.56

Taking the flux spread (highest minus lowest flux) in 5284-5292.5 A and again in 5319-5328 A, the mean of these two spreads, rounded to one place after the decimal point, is 4.1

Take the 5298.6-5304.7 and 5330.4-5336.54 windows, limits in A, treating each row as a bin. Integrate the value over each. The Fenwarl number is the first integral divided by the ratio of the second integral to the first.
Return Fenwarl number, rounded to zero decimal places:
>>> 147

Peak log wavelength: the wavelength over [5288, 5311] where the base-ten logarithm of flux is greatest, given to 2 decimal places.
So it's 5289.45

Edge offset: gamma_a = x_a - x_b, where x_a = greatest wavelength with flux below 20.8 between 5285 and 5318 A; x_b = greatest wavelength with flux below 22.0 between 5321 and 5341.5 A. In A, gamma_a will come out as -28.2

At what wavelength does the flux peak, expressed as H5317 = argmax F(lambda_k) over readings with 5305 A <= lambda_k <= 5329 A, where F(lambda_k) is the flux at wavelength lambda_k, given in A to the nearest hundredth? 5316.31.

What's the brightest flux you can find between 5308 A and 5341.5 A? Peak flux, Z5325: 24.34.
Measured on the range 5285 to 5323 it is 24.34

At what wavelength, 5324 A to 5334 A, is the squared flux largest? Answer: 5328.56 A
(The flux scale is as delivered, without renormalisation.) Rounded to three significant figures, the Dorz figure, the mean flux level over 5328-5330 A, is 21.1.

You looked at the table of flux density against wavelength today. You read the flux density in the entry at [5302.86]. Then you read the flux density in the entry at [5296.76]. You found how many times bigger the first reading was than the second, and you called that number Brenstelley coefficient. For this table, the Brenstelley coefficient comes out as 1.03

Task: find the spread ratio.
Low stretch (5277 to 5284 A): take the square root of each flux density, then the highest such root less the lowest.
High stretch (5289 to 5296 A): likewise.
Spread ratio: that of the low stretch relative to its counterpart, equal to 1.2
